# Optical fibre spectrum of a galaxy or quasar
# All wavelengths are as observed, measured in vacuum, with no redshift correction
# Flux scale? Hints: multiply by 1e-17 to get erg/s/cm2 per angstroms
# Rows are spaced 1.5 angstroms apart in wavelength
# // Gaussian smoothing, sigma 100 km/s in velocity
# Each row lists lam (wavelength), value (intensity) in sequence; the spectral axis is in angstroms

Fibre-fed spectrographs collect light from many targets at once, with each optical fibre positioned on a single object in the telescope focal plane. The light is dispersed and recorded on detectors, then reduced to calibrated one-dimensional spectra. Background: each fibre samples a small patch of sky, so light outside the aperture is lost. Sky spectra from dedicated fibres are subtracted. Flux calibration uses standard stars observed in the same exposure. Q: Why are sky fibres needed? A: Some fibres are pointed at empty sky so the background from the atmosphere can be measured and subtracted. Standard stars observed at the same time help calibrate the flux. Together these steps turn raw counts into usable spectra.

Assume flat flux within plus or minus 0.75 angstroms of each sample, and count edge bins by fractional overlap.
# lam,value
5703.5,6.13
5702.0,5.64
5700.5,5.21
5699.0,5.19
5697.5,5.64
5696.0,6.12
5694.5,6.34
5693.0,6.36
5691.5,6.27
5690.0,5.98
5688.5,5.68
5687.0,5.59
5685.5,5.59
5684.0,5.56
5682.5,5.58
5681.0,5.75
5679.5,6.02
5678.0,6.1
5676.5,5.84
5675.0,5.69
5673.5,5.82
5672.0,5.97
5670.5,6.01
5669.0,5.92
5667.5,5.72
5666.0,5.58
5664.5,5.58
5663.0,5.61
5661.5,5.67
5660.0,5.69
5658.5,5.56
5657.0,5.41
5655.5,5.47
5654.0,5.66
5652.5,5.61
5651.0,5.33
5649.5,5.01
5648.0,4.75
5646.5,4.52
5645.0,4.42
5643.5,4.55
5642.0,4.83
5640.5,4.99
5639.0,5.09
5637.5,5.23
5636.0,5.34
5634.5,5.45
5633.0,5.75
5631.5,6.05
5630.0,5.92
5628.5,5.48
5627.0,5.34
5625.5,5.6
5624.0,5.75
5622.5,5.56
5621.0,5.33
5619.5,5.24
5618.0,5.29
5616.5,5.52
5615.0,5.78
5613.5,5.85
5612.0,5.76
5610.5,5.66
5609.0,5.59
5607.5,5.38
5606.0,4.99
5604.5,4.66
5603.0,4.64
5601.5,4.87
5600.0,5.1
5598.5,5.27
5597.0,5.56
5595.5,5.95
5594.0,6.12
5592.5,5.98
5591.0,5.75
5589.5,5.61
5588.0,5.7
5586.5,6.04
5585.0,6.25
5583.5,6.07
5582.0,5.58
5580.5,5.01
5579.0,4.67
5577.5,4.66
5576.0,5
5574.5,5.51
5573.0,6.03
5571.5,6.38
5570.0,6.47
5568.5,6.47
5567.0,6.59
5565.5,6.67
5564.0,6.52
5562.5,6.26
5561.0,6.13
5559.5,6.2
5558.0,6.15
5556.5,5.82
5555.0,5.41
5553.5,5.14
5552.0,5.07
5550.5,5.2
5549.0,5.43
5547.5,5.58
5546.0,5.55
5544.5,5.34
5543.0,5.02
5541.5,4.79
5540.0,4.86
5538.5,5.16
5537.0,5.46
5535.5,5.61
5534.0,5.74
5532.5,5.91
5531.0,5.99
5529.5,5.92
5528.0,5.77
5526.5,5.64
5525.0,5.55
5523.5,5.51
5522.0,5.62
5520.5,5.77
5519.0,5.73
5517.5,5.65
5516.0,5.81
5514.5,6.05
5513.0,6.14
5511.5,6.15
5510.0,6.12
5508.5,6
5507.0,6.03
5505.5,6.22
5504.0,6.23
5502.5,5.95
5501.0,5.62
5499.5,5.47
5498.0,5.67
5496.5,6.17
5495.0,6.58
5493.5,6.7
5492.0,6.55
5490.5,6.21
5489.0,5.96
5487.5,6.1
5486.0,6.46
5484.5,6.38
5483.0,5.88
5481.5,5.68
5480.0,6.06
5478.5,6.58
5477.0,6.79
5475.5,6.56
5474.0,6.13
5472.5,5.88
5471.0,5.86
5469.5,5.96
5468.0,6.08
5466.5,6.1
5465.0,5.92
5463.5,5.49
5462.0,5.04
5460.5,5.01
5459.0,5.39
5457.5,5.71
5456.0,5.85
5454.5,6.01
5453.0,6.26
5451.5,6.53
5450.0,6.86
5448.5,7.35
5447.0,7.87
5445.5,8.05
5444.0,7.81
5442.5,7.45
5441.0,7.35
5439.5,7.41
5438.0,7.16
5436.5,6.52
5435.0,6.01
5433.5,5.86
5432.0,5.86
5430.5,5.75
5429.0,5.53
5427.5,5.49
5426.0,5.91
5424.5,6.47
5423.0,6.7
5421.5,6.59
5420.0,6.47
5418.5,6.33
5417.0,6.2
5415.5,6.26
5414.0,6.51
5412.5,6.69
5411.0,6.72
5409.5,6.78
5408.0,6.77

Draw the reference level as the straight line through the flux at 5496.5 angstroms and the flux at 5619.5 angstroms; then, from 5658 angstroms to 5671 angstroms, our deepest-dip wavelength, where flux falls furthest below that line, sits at 5658.5 angstroms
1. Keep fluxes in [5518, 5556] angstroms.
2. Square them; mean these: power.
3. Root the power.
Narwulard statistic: 5.48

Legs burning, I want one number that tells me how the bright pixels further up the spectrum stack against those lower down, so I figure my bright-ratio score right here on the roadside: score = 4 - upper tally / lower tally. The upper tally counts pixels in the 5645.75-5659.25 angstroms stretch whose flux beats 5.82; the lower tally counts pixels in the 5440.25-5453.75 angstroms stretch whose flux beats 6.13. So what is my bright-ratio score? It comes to 4.0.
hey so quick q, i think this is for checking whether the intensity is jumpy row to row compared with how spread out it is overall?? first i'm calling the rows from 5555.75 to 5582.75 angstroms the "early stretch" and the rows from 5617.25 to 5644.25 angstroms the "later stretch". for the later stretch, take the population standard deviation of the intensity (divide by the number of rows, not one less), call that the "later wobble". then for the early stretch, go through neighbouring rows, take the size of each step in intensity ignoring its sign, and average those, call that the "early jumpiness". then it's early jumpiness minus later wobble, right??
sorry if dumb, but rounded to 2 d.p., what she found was -0.13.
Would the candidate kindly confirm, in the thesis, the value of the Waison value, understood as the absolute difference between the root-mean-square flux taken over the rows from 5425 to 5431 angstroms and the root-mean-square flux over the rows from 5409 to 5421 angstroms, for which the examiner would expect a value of 0.83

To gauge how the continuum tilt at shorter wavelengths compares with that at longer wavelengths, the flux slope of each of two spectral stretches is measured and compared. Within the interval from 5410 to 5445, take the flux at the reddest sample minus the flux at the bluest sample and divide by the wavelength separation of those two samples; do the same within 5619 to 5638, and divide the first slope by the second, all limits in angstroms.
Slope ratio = -59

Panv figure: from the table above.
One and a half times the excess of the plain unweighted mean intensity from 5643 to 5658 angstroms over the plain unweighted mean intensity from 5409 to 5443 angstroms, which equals -2.0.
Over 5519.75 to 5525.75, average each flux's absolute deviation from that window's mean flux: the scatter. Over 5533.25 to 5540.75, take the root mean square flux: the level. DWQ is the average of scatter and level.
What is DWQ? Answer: 2.73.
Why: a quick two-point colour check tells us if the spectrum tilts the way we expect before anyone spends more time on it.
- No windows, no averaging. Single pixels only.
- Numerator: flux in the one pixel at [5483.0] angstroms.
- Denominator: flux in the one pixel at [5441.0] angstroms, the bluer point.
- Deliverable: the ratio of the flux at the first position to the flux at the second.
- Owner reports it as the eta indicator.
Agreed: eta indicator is 0.80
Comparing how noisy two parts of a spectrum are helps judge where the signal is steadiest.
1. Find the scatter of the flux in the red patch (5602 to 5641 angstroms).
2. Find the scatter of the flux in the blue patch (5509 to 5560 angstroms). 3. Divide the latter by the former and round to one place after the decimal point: 1.1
